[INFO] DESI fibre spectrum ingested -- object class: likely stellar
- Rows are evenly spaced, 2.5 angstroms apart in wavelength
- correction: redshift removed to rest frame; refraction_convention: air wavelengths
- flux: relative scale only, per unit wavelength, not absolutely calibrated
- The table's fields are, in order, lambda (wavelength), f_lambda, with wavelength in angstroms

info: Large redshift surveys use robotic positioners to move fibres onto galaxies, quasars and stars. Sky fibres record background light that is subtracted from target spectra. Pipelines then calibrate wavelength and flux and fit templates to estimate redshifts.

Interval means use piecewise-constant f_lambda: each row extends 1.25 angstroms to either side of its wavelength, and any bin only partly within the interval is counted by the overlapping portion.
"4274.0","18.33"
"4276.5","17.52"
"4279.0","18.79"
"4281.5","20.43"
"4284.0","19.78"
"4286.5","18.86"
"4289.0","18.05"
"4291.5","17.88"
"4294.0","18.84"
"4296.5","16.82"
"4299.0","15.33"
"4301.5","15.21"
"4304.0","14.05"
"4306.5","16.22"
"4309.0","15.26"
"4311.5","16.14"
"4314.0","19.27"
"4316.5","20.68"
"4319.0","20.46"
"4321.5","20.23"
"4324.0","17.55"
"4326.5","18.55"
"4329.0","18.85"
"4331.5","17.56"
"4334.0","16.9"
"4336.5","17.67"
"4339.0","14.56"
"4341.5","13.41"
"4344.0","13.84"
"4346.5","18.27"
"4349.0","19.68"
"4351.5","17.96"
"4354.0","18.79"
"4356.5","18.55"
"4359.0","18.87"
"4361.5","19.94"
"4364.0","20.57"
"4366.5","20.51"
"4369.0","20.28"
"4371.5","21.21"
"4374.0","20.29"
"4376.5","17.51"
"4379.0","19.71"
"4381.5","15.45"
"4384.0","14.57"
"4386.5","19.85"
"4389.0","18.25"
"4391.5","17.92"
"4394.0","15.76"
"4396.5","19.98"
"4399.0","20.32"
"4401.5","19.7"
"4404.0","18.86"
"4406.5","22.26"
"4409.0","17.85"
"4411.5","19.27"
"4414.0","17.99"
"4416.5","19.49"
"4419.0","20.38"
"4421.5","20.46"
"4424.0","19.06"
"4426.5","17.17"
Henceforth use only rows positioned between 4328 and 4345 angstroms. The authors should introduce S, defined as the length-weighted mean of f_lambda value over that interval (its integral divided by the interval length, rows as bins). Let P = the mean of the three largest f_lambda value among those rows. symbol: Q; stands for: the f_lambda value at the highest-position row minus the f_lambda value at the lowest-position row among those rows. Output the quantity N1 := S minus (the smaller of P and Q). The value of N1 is 21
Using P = 18.0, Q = -5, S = 16.1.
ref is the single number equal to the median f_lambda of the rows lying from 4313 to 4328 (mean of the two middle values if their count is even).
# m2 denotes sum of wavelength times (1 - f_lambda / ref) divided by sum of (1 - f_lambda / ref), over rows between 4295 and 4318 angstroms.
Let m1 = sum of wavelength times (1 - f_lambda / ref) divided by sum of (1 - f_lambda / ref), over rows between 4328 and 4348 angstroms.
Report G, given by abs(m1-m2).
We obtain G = 35.6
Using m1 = 4339.4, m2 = 4303.9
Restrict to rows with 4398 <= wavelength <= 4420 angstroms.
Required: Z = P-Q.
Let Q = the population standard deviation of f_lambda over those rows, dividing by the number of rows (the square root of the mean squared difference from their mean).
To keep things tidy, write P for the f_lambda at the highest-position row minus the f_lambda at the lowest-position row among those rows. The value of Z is -1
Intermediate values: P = 0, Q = 1.3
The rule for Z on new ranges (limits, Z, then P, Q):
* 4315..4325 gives -4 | -3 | 1.3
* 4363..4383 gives -7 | -5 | 1.8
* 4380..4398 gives 3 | 5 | 2.0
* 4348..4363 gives 0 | 0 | 0.7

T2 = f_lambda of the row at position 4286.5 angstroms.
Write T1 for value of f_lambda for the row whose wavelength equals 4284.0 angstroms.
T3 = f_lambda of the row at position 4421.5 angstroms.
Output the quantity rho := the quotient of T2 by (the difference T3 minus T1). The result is 28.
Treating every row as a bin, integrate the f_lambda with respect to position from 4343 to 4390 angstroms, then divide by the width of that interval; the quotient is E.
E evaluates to 18.7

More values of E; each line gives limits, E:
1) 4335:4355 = 16.7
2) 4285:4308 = 16.8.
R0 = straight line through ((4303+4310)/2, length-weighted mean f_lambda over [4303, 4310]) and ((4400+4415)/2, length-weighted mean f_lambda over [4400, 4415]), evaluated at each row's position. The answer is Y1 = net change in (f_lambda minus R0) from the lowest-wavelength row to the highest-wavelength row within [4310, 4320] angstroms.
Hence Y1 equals 4.0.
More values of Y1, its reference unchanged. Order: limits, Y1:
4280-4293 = -3.0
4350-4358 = 0.4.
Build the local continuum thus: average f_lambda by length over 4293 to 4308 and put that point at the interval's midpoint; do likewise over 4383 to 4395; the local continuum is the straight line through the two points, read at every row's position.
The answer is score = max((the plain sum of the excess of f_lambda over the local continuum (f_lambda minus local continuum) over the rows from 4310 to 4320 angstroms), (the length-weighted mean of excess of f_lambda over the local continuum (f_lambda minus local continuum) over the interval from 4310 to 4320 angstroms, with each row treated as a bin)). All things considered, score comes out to 12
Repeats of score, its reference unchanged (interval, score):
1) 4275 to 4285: 14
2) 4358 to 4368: 12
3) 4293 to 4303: 2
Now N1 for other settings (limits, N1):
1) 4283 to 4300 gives 22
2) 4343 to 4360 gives 13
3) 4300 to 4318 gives 11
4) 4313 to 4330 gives 20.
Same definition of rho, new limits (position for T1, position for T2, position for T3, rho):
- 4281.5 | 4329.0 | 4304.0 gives -3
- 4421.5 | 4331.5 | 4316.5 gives 80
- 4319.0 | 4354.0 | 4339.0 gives -3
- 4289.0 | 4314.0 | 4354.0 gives 26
